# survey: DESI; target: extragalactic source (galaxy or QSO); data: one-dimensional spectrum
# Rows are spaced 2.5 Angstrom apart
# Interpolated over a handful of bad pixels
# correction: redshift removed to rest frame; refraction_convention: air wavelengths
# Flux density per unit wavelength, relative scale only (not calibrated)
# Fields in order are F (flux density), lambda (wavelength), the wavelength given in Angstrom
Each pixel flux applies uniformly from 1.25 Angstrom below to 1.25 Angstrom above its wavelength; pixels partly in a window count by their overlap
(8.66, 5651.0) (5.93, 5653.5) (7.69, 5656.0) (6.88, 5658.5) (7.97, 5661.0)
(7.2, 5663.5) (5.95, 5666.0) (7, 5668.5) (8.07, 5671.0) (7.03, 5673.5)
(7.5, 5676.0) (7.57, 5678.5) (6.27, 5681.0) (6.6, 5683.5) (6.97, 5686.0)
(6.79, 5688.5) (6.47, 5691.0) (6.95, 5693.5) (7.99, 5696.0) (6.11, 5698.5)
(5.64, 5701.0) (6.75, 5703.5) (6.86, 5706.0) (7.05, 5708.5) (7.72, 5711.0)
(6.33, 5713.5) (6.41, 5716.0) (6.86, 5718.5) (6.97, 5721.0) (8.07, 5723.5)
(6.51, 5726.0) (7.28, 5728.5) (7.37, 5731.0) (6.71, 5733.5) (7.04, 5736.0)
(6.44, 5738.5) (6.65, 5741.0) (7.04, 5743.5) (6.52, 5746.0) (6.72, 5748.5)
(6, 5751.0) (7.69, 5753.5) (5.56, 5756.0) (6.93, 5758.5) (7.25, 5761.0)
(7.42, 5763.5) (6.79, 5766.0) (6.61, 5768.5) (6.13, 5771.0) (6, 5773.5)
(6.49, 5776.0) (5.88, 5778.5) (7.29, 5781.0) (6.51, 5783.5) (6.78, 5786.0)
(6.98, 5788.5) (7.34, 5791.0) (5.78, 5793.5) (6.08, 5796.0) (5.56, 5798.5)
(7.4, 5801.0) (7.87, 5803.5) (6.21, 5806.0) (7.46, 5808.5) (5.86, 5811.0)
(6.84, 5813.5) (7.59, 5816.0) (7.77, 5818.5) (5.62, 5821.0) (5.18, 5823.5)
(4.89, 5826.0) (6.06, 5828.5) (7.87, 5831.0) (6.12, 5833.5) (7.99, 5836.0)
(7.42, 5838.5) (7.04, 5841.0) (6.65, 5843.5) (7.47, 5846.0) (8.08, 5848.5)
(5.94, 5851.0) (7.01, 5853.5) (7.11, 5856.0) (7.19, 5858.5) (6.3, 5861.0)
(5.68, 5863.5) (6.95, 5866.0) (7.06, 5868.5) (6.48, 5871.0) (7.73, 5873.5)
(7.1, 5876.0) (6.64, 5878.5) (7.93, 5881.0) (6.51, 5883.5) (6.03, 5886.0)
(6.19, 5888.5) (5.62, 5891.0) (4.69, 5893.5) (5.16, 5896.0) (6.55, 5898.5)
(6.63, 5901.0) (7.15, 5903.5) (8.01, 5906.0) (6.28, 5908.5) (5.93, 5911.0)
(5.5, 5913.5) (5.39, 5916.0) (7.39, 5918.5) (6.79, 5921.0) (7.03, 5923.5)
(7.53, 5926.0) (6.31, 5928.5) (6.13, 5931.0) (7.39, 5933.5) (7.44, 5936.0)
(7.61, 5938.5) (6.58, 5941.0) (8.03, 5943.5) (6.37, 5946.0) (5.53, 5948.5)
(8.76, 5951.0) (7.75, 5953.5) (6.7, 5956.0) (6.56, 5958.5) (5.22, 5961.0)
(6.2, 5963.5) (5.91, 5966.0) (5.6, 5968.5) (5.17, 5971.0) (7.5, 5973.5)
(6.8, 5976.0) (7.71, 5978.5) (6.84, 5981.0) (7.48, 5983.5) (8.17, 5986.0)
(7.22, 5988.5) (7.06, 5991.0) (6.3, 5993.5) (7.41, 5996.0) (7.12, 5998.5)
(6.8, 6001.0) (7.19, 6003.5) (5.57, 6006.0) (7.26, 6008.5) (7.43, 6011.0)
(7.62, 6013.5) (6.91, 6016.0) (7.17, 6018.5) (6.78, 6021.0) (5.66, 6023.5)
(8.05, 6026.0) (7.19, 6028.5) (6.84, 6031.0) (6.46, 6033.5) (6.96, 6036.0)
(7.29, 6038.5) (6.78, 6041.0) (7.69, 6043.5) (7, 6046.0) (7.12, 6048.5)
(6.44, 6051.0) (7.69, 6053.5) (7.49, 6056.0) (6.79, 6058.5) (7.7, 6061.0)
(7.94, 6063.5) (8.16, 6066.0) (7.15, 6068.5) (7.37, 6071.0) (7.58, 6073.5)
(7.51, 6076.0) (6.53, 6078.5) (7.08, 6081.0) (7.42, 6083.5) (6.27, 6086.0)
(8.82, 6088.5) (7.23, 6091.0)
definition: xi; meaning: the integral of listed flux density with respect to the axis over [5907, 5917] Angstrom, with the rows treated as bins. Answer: 58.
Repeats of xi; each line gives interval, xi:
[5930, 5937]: 49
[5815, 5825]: 65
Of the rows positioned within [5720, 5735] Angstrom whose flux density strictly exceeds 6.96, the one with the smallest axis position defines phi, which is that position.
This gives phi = 5721.0 Angstrom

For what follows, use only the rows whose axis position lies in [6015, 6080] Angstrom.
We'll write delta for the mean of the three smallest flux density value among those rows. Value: 6.2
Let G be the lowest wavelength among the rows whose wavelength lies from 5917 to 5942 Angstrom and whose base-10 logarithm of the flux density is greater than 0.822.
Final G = 5918.5 Angstrom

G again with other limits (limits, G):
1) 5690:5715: 5693.5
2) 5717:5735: 5718.5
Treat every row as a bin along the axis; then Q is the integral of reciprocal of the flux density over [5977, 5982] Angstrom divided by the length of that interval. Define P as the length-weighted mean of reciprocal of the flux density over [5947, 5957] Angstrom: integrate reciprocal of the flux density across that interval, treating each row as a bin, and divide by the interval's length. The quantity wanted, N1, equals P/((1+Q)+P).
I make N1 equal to 0.112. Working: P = 0.144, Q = 0.1380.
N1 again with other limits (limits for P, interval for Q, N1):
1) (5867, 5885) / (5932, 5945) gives 0.112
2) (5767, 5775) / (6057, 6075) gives 0.124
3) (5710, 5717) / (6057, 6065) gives 0.116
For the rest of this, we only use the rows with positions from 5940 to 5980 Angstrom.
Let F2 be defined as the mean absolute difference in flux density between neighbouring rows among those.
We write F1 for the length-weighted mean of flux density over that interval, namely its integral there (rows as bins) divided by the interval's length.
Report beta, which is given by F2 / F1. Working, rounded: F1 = 6.65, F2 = 1.11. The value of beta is 0.17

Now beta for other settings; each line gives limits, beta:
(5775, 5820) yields 0.13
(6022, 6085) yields 0.08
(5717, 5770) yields 0.10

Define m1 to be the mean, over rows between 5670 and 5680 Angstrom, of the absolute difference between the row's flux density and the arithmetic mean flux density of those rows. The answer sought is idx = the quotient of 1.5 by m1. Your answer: 5.4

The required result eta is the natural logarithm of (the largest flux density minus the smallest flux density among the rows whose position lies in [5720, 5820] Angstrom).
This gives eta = 0.92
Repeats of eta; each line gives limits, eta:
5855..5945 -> 1.21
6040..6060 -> 0.22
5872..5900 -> 1.18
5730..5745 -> -0.07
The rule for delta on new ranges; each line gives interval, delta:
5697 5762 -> 5.7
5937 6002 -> 5.3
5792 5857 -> 5.2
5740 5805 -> 5.6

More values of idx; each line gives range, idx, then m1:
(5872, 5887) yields 2.5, 0.6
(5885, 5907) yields 2.0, 0.8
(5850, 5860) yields 3.4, 0.4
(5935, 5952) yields 1.7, 0.9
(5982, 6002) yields 4.0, 0.4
